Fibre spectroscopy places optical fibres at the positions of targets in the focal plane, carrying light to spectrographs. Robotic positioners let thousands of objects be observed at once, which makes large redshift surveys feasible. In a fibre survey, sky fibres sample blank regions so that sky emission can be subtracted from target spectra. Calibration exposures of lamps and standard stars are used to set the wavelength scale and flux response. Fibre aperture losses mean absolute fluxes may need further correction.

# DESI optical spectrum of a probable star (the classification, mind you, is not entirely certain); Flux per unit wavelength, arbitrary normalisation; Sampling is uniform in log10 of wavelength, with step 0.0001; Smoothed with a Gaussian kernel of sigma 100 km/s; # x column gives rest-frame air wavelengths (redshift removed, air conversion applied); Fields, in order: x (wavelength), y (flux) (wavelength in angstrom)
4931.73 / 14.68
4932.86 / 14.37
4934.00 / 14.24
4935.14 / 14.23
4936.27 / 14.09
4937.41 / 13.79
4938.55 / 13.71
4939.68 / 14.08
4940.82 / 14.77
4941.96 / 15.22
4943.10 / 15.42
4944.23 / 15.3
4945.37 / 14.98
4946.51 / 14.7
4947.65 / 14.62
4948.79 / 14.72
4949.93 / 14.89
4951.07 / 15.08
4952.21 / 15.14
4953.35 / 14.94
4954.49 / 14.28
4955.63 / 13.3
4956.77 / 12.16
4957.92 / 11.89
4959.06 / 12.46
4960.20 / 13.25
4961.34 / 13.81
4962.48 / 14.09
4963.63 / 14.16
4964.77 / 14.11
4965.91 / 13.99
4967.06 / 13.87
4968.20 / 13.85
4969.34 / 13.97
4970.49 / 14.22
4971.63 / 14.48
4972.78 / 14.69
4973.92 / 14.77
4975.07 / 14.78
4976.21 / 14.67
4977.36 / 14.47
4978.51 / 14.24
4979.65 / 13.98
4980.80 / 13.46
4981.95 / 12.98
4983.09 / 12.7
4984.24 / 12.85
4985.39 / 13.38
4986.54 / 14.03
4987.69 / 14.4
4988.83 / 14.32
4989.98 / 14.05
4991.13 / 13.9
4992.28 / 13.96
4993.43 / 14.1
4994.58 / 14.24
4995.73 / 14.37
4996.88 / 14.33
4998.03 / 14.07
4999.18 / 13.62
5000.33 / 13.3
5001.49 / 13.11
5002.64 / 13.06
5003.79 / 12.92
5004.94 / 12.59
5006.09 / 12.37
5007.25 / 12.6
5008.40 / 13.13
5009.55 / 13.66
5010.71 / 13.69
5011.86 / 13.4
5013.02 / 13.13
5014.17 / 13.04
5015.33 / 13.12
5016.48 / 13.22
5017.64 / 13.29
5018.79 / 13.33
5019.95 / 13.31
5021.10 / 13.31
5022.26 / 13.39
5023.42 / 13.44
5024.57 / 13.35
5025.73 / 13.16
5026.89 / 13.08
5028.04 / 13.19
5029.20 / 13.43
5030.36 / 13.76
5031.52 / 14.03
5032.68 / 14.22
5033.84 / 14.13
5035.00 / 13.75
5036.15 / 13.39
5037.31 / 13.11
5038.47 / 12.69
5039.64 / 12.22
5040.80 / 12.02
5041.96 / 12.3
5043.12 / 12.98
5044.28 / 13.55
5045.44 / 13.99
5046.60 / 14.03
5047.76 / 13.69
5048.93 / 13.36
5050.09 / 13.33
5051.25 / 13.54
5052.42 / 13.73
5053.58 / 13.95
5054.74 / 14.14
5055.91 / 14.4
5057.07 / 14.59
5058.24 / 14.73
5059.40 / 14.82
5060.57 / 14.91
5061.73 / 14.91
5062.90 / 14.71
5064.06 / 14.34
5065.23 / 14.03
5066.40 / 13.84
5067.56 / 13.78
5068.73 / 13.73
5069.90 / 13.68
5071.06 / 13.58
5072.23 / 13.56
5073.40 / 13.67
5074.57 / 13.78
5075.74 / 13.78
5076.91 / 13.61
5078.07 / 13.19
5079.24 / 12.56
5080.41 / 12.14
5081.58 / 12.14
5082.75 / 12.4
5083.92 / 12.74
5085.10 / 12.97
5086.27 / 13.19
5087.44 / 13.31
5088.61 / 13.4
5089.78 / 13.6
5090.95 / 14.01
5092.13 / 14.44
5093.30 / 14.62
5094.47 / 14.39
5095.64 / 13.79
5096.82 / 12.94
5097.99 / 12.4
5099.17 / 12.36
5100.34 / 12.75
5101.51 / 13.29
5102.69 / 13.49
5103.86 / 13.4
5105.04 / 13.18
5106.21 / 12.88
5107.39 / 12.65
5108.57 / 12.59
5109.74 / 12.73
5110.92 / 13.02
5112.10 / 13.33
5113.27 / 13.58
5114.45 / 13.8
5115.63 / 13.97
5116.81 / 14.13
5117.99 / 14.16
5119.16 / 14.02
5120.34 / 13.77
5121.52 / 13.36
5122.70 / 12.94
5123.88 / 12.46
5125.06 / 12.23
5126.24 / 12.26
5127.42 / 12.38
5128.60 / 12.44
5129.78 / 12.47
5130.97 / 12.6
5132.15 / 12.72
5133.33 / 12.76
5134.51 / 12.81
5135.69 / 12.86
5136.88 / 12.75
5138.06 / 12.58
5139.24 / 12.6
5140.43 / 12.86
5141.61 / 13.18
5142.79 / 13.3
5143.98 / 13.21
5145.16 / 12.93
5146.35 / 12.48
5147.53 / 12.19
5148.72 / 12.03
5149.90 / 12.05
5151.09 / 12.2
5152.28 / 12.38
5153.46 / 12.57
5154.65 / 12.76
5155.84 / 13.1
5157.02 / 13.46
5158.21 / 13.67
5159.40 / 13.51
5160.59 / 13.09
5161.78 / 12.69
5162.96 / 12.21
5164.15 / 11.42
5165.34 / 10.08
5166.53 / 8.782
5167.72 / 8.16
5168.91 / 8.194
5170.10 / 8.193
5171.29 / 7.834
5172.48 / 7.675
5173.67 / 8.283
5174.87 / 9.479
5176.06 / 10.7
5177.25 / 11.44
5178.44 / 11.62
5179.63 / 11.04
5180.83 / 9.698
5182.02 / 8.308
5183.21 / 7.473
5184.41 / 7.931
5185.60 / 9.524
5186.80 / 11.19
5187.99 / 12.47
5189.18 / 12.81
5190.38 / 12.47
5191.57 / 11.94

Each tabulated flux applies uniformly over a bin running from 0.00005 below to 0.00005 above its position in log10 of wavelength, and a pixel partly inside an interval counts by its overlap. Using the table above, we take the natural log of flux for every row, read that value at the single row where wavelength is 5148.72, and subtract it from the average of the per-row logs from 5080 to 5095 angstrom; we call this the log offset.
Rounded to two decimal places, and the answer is 0.10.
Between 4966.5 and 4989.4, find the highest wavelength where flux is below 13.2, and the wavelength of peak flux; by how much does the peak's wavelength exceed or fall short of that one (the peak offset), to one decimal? -9.2 angstrom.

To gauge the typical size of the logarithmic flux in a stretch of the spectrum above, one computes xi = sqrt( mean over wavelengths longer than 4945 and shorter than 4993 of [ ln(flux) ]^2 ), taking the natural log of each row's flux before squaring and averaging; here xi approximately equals 2.64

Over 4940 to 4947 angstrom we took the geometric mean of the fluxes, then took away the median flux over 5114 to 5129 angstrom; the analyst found 1.7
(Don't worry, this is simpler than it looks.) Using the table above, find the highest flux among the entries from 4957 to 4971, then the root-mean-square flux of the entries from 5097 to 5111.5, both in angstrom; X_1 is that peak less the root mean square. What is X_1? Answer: 1.3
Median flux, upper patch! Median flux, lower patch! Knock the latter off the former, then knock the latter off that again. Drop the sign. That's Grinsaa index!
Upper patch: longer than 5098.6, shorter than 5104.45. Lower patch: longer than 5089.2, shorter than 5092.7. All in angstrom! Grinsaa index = 14.7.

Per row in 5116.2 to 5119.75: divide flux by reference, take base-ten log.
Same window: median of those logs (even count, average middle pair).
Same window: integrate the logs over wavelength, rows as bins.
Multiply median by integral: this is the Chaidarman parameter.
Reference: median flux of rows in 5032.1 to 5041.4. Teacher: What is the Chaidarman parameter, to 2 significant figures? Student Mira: 0.0027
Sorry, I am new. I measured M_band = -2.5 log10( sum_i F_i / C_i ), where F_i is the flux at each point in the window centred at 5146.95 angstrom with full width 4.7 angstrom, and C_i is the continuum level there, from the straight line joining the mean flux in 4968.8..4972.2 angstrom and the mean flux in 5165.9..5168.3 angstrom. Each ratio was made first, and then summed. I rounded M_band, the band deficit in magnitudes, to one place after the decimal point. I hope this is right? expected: -1.8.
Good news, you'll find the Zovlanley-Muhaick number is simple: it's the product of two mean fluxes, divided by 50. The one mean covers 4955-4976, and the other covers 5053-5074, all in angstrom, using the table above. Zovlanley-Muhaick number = 3.91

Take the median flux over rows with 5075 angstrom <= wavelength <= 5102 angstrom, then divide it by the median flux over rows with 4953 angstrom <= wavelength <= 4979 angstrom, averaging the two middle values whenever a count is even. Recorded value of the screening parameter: 0.93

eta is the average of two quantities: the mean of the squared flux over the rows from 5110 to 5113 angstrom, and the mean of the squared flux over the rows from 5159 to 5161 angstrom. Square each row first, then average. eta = 175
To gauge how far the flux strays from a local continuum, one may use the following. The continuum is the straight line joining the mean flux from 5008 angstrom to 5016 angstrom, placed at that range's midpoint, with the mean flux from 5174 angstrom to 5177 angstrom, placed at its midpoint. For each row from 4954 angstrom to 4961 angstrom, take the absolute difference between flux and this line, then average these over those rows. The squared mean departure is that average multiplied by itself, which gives 2.2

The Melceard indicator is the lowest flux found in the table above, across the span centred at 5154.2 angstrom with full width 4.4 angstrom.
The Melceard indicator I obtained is 12.38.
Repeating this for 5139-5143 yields 12.6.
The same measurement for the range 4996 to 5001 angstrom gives 13.3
